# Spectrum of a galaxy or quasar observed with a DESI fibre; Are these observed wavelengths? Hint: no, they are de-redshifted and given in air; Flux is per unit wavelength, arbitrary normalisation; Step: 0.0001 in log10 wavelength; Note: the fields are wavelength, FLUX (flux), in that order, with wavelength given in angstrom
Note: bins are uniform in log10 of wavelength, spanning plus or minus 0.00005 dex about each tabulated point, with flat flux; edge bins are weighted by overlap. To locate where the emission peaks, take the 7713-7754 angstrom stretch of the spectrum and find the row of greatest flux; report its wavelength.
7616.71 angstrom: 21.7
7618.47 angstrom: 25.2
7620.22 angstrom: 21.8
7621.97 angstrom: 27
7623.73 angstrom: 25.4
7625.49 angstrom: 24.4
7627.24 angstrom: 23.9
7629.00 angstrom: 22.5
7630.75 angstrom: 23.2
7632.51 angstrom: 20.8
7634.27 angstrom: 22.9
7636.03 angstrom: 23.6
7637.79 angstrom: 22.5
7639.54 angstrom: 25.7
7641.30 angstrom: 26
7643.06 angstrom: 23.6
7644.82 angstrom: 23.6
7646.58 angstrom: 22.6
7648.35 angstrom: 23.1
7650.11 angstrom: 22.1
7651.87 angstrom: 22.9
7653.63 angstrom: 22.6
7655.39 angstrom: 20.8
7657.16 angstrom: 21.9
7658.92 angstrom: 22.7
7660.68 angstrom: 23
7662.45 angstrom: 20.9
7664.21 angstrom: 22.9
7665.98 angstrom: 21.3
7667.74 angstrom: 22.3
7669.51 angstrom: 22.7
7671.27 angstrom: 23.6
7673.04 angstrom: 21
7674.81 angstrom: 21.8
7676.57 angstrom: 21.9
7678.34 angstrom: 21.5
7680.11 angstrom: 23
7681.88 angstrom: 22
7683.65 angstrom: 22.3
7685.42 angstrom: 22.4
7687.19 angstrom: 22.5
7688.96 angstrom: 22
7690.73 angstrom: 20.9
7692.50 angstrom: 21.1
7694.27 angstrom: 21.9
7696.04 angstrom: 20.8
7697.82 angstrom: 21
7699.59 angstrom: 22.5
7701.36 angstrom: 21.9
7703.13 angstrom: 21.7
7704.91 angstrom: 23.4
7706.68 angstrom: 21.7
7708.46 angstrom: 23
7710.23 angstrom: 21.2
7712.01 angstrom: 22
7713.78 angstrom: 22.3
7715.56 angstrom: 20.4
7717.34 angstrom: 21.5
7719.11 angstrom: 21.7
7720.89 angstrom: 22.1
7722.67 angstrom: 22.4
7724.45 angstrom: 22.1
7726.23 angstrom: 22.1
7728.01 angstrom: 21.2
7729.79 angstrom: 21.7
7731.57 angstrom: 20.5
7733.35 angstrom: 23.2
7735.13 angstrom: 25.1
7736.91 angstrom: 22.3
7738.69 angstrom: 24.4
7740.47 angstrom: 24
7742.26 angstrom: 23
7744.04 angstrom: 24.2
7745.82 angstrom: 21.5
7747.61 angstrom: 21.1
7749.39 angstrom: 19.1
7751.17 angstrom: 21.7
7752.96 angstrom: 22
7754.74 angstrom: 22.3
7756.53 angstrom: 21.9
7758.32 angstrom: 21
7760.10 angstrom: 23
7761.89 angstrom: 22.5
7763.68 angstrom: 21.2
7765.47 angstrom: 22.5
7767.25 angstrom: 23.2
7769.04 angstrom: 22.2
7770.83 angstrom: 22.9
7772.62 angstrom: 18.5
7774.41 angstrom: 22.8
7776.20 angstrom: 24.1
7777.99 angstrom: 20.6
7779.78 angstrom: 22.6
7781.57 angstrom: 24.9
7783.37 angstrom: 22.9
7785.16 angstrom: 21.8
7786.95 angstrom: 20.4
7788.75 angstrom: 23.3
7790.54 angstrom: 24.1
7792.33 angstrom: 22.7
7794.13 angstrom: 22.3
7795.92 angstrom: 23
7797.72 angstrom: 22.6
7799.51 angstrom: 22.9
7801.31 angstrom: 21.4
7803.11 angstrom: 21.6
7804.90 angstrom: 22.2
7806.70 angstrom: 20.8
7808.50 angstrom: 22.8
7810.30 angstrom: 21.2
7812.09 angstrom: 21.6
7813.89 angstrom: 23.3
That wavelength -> 7735.13 angstrom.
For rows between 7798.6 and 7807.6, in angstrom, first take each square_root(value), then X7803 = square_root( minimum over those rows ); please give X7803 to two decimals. 2.14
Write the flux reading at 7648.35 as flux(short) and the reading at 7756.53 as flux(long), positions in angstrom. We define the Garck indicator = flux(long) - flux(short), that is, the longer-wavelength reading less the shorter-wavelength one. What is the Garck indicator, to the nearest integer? -1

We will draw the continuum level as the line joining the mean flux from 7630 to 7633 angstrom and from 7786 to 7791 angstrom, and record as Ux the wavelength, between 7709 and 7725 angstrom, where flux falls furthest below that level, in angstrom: 7715.56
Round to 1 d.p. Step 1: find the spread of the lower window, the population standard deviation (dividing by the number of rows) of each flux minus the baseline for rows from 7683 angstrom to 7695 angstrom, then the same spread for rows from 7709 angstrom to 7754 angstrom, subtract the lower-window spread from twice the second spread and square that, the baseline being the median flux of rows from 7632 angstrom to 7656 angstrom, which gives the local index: 4.1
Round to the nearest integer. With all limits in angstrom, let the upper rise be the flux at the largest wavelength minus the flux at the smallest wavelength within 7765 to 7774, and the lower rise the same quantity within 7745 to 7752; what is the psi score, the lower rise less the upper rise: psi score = 4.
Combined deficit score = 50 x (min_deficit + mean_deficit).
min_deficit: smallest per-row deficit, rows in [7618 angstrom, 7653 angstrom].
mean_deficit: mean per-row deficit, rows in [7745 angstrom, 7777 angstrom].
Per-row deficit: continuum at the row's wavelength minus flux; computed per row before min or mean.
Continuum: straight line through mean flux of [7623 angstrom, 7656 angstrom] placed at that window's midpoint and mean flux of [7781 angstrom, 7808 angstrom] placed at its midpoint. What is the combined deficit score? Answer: -143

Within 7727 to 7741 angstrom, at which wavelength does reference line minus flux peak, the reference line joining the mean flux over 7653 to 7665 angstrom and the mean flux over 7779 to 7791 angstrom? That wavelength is 7731.57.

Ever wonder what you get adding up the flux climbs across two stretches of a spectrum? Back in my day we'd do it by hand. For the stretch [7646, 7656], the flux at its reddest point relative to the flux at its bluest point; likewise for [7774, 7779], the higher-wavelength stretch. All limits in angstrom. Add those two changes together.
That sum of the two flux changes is -4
